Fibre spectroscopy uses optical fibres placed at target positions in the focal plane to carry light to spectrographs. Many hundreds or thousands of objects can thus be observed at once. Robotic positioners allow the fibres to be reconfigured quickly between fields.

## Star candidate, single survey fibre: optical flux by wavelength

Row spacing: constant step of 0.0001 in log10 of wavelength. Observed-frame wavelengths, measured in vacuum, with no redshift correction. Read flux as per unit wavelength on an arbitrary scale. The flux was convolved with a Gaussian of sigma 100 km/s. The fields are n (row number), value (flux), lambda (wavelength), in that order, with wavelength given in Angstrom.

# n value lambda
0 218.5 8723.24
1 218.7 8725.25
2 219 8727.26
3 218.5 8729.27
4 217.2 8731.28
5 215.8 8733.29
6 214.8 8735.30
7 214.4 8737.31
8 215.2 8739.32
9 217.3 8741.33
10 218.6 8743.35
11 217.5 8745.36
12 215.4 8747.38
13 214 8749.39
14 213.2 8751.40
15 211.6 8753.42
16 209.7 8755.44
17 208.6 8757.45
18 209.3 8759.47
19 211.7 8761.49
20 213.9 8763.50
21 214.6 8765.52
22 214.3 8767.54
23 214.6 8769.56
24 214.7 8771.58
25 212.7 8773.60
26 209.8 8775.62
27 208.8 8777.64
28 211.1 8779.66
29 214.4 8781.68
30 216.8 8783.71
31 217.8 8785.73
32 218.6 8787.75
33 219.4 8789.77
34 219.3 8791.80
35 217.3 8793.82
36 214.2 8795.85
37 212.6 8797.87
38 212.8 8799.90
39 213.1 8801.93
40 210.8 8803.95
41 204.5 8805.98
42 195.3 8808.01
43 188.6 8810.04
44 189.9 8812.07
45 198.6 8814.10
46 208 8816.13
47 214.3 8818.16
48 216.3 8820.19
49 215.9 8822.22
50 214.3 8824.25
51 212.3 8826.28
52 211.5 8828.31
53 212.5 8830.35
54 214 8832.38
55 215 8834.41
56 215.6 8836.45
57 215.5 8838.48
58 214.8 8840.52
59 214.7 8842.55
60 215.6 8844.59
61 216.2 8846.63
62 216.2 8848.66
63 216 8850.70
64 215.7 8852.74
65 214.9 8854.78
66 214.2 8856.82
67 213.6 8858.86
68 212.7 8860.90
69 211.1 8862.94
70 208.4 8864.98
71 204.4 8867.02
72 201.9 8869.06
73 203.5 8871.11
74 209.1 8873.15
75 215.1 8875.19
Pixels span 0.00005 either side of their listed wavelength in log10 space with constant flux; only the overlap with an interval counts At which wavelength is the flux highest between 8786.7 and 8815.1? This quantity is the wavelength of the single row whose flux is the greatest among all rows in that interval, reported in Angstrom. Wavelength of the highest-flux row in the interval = 8789.77 Angstrom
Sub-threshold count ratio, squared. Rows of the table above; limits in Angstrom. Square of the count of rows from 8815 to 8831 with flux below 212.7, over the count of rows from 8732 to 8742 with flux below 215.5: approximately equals 1.8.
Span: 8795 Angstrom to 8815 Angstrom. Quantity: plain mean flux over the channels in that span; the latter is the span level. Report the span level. 204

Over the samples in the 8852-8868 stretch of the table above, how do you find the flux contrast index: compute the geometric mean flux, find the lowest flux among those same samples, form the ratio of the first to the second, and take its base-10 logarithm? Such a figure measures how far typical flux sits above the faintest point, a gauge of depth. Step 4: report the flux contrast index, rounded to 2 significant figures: 0.016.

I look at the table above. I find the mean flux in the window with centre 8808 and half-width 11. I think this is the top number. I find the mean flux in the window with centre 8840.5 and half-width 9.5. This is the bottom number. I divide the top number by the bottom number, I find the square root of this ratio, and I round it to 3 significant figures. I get 0.974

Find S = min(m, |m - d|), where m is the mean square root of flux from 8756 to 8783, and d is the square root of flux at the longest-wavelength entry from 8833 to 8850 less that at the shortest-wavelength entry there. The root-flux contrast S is 14.5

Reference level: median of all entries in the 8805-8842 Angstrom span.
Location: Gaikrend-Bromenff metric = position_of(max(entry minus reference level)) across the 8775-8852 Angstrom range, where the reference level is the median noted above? 8789.77 Angstrom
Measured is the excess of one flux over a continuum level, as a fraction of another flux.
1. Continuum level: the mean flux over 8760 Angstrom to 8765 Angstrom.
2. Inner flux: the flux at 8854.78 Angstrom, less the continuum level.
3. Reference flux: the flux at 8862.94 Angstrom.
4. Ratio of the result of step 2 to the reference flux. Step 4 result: 0.010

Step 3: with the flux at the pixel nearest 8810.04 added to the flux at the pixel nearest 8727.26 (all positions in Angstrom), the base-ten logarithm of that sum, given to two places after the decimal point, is 2.61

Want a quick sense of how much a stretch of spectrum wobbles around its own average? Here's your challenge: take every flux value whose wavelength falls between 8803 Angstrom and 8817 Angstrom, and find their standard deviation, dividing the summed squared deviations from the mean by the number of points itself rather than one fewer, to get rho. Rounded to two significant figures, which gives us 8.1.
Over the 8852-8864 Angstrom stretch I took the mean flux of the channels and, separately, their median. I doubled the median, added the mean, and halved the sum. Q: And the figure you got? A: 321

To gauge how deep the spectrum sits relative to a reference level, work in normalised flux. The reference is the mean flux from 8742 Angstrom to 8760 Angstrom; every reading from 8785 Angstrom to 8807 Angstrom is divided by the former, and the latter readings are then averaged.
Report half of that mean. 0.503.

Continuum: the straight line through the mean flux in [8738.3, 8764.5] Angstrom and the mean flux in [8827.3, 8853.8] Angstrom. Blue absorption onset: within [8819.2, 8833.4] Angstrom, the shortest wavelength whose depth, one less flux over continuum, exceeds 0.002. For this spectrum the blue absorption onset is 8826.28 Angstrom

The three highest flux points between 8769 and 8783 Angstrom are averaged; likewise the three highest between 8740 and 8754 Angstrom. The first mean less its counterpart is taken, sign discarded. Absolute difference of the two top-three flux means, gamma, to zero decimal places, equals 3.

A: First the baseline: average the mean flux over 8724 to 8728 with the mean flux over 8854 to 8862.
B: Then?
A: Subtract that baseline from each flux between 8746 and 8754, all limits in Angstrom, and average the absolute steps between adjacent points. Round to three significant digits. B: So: 1.27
